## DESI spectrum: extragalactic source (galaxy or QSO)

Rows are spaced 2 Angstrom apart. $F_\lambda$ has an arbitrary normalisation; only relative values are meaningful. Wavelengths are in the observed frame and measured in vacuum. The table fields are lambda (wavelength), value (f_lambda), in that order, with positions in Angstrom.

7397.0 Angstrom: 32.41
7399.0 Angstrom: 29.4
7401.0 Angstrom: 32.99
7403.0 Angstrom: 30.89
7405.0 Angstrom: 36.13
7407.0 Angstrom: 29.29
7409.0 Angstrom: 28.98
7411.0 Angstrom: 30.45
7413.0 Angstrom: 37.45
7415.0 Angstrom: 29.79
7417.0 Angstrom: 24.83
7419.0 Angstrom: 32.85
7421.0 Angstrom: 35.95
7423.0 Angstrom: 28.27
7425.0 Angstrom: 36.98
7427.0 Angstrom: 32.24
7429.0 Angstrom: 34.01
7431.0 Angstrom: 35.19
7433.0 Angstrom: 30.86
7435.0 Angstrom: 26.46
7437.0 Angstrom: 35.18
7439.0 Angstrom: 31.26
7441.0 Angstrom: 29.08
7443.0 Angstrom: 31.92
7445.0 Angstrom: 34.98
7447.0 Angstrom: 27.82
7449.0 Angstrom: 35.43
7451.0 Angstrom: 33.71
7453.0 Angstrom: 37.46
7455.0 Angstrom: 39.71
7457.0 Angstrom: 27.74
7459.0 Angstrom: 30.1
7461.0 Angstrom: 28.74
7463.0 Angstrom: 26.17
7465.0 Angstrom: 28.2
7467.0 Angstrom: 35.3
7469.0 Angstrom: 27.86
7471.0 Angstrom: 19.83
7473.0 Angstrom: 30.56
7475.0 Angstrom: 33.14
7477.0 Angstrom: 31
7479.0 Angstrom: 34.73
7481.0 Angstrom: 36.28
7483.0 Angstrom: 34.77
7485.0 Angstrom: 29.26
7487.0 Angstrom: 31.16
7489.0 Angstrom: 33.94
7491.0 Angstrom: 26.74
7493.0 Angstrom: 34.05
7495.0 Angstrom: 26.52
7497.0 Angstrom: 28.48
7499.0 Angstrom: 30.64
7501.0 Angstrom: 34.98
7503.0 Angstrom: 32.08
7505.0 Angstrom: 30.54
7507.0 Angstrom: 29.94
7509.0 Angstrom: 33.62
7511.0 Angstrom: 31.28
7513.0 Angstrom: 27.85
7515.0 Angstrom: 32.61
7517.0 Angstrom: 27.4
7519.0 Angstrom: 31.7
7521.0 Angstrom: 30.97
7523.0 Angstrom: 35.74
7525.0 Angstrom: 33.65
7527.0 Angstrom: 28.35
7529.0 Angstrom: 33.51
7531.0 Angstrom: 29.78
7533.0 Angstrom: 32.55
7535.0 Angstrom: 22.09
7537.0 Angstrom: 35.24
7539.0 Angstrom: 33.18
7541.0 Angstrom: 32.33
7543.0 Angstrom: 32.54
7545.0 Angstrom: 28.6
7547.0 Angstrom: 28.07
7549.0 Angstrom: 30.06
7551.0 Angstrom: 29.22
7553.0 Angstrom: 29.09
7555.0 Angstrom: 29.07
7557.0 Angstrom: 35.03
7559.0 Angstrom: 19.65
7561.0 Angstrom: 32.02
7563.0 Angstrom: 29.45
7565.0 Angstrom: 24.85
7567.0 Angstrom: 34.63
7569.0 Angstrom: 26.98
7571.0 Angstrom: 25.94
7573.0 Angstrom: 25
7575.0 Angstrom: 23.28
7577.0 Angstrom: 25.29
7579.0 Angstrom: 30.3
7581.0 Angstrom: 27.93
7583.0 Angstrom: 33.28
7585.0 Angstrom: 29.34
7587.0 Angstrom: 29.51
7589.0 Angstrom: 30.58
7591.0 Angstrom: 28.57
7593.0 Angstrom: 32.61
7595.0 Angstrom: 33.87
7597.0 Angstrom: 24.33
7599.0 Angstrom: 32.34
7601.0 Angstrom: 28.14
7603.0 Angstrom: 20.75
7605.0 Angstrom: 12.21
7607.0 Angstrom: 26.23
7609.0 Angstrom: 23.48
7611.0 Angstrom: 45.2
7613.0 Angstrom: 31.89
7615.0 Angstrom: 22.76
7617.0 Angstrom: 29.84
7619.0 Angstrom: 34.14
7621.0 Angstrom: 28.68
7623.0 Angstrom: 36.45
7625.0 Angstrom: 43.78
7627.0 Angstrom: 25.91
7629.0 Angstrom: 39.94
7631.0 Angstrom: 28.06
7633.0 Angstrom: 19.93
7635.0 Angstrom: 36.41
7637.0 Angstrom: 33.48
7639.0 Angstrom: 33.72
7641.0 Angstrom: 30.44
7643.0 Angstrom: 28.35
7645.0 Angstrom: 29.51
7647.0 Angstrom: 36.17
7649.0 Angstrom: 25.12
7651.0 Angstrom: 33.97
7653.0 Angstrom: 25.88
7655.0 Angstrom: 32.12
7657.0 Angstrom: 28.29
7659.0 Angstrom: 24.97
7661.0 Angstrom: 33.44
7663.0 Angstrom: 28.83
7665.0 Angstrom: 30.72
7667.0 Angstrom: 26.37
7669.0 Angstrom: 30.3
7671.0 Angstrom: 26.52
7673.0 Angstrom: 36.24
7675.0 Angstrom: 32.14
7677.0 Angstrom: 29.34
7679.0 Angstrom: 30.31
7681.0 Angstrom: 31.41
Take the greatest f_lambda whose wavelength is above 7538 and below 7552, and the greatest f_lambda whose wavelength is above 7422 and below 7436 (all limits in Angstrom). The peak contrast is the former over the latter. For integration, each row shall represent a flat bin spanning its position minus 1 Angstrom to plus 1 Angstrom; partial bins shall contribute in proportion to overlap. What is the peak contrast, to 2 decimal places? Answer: 0.90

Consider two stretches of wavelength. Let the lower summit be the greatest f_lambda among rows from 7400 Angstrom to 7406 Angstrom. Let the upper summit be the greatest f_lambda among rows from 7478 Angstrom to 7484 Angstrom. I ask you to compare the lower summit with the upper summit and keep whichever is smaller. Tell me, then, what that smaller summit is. 36.1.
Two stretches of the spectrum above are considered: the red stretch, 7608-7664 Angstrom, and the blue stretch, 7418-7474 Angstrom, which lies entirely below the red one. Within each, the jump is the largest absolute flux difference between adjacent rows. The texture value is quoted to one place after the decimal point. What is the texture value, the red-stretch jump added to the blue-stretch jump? 33.7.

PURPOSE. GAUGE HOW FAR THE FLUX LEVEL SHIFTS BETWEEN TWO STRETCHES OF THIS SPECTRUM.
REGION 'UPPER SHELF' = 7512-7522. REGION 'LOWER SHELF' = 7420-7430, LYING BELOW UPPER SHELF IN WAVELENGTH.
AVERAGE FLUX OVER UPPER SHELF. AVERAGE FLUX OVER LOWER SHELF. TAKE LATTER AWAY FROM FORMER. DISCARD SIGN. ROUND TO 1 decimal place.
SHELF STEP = 3.4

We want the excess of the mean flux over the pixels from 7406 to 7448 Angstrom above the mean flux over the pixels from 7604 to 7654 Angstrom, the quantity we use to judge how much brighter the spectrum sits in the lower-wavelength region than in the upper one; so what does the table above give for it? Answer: 1.1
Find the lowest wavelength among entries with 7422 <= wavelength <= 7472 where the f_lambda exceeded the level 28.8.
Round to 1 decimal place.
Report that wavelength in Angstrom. 7425.0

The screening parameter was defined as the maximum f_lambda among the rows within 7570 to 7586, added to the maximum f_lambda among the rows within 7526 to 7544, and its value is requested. 69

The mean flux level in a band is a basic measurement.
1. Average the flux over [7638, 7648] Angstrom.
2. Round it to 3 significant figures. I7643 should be 31.6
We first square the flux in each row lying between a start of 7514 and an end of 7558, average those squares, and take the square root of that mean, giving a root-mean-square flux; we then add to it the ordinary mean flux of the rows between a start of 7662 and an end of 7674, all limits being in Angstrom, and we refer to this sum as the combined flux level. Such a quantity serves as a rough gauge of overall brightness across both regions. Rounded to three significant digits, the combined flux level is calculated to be 60.9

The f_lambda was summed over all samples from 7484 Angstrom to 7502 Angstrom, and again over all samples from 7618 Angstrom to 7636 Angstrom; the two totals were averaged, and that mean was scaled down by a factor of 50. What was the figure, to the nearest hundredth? 5.69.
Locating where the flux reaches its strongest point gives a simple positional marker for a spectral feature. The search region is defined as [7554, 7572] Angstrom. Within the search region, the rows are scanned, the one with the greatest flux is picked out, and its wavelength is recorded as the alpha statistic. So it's 7557.0 Angstrom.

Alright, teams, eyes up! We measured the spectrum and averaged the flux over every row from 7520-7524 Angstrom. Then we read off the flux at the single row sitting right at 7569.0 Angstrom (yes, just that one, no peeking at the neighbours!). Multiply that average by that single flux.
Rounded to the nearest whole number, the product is 900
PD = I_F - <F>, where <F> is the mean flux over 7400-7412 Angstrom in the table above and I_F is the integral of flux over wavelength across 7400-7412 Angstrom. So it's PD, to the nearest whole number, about 346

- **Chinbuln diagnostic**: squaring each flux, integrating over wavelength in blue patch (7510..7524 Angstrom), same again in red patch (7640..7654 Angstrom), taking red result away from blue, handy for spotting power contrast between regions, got 891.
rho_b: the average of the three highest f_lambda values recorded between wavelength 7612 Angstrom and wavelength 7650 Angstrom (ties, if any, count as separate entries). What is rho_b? 40.1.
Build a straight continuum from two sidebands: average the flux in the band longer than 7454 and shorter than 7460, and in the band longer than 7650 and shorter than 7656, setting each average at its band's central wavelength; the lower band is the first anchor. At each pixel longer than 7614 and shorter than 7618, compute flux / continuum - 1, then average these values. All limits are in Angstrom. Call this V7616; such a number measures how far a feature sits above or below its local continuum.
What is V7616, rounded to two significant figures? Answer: -0.15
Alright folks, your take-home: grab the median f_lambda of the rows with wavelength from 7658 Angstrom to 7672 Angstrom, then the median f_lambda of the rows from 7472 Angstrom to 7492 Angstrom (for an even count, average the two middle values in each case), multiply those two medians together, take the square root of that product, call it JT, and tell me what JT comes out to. 30.4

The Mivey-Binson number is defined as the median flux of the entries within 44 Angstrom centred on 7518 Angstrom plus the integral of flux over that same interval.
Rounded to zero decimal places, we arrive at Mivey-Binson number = 1404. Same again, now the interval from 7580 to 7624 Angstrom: 1314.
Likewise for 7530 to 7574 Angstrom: 1320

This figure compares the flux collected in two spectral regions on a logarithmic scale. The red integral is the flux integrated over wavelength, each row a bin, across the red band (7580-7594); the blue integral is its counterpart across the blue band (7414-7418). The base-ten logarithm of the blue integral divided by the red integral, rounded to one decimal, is -0.6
